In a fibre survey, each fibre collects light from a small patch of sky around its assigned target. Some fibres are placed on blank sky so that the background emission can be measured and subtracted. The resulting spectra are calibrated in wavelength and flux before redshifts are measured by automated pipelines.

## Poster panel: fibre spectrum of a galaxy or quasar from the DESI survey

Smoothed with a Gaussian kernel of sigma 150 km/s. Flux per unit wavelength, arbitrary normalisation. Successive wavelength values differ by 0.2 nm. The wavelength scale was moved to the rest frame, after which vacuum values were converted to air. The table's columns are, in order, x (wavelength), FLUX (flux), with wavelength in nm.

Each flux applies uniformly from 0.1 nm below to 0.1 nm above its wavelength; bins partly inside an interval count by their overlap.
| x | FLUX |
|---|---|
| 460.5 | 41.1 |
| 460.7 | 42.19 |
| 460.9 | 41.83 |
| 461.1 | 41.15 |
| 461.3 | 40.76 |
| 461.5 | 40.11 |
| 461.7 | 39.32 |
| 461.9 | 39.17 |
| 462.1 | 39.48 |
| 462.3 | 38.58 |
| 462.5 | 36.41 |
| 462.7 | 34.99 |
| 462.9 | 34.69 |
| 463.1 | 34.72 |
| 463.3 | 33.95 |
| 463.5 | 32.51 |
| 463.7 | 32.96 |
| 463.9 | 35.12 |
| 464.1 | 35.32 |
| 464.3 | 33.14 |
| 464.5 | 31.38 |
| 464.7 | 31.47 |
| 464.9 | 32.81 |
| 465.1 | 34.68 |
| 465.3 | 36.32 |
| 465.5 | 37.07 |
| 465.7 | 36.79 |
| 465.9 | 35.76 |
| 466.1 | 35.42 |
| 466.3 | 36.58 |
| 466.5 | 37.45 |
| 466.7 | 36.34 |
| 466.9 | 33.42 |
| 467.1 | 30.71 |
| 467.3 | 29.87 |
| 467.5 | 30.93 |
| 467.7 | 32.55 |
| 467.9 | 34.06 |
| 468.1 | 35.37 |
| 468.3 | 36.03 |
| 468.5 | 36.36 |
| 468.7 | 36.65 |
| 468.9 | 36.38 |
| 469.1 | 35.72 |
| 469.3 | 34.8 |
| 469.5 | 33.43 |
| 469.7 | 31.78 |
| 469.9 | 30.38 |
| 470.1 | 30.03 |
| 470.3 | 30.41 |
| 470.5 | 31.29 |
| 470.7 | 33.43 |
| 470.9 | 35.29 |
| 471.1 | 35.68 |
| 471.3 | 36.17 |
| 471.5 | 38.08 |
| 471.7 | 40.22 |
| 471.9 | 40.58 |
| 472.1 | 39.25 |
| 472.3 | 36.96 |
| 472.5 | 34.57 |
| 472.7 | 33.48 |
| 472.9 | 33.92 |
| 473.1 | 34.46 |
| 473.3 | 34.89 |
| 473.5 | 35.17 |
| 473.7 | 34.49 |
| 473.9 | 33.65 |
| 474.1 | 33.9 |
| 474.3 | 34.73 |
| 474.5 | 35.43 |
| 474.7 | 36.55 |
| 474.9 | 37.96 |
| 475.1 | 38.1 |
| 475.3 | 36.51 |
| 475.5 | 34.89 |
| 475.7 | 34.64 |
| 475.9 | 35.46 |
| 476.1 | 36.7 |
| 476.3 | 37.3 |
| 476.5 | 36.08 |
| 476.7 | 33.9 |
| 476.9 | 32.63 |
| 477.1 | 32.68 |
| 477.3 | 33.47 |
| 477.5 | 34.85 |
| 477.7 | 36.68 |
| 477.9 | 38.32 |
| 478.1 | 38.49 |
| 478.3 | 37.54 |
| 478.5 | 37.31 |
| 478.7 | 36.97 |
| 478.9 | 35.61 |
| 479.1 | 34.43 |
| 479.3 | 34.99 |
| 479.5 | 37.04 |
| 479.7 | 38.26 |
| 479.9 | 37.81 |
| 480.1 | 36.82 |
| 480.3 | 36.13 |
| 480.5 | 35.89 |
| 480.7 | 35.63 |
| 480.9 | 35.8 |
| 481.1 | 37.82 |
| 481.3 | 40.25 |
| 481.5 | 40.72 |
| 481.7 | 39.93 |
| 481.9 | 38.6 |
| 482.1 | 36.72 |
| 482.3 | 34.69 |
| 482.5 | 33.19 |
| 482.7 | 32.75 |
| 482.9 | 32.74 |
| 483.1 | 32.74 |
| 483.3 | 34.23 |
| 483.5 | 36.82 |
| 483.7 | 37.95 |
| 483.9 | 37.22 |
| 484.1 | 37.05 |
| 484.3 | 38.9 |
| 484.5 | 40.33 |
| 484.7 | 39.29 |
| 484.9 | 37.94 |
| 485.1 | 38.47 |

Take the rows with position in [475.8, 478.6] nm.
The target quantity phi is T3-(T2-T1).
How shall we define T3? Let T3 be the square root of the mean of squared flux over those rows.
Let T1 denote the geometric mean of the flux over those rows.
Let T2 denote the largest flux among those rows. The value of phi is 33.1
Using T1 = 35.8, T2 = 38.49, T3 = 35.9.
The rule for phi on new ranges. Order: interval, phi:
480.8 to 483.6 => 31.7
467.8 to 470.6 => 30.9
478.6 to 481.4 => 33.1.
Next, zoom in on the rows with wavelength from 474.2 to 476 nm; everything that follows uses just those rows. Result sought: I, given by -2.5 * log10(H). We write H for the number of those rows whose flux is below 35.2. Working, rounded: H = 3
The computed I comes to -1.19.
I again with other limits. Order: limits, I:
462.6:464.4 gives -2.26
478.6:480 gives -0.75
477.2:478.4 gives -0.75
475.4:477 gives -1.51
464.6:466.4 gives -1.19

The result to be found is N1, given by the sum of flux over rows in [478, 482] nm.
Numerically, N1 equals 746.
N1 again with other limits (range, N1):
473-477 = 707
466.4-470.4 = 673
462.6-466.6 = 693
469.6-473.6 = 696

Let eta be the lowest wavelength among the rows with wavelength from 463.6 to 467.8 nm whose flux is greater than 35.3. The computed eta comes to 464.1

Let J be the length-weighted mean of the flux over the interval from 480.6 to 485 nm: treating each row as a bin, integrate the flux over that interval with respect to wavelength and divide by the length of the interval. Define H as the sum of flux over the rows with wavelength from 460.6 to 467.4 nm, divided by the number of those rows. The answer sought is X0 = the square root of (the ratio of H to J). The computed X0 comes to 0.99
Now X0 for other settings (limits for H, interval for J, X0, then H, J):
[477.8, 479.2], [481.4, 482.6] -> 1.00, 37.0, 37.3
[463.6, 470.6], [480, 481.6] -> 0.95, 34.0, 37.4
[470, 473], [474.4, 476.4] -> 0.99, 35.3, 36.4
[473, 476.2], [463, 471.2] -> 1.02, 35.5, 34.0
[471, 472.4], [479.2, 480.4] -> 1.02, 38.1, 36.8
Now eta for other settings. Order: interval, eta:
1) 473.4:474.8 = 474.5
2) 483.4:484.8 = 483.5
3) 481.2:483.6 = 481.3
